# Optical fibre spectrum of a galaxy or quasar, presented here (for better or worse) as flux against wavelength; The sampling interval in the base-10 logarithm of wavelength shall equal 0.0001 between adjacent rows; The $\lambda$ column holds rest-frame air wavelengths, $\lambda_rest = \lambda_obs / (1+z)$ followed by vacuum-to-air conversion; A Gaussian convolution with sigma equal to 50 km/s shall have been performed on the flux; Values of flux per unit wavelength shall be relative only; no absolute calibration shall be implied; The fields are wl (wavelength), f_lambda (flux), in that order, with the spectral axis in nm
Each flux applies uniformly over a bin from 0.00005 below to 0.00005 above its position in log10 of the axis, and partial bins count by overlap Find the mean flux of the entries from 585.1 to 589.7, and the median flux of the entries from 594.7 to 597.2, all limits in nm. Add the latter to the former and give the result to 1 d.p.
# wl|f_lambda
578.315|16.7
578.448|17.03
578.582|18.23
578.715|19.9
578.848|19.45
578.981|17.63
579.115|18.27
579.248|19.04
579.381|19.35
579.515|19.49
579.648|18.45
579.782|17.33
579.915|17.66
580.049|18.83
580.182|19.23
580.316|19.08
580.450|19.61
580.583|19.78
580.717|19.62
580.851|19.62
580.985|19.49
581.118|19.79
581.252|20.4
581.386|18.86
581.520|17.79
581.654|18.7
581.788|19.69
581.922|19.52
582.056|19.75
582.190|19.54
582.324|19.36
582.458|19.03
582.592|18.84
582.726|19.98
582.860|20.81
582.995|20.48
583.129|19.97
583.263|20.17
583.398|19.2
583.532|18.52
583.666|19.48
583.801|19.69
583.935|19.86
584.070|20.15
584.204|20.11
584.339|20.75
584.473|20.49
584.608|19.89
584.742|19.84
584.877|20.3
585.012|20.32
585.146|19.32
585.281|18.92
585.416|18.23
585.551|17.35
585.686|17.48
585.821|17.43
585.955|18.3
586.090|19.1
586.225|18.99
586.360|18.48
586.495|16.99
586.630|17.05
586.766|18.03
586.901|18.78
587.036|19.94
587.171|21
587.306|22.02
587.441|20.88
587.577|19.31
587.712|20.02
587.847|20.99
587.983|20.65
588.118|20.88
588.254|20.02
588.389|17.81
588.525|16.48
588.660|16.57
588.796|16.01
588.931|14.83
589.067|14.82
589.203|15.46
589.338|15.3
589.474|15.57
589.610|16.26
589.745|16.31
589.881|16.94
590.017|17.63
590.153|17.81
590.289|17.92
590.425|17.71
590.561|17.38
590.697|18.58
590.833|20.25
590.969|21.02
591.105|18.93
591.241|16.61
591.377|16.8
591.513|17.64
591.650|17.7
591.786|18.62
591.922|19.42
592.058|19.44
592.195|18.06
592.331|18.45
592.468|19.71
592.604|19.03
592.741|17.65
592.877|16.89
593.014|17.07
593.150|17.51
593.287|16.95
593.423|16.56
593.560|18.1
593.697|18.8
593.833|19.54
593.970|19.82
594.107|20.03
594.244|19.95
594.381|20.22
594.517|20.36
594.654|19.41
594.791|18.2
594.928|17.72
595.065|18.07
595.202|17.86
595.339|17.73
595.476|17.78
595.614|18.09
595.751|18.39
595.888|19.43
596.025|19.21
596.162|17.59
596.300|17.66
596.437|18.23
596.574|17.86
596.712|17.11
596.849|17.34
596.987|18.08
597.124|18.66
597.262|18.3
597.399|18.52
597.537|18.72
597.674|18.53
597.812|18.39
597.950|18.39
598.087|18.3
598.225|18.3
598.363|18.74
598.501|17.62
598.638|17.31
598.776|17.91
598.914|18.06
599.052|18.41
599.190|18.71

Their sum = 36.2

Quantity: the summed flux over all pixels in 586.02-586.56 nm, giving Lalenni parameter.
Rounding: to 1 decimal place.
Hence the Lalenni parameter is 73.6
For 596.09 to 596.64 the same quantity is 71.3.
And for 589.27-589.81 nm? 63.4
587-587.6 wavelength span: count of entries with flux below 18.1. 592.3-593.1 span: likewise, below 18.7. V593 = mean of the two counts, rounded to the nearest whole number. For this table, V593 2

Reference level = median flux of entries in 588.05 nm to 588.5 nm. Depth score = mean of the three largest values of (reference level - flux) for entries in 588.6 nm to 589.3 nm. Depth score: 4.98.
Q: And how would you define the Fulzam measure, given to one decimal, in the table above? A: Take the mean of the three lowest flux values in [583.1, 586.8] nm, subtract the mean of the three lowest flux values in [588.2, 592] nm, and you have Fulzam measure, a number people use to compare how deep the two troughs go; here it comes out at 2.1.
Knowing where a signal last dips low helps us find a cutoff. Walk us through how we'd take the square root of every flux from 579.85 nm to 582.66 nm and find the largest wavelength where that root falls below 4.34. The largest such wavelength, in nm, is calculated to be 581.654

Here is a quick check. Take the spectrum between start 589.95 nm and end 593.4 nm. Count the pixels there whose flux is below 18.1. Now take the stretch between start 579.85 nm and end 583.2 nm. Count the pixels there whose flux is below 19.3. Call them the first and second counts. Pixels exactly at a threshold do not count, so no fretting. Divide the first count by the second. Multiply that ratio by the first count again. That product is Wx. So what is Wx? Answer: 25.0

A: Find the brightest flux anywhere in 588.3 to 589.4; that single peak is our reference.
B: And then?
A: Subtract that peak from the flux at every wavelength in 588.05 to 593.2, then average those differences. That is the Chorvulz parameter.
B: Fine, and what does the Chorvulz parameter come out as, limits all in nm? -0.1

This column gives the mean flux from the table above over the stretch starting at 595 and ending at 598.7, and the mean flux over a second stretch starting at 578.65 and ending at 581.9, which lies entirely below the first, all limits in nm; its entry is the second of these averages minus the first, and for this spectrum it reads 0.89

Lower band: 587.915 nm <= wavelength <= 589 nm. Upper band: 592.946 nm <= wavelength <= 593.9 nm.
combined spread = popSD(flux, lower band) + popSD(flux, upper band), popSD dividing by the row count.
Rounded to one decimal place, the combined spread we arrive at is 3.2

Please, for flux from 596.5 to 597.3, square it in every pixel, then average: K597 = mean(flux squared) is 320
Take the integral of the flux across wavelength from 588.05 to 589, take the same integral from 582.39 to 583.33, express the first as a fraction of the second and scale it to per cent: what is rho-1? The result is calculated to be 89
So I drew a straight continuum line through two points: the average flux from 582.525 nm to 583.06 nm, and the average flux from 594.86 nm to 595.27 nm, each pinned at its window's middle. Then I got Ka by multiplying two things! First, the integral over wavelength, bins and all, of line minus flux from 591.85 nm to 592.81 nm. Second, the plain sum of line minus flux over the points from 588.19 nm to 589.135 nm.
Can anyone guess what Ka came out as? -7.3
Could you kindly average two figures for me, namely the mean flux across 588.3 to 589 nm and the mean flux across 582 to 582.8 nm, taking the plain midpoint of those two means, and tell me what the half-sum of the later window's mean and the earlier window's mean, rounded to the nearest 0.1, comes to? 17.9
